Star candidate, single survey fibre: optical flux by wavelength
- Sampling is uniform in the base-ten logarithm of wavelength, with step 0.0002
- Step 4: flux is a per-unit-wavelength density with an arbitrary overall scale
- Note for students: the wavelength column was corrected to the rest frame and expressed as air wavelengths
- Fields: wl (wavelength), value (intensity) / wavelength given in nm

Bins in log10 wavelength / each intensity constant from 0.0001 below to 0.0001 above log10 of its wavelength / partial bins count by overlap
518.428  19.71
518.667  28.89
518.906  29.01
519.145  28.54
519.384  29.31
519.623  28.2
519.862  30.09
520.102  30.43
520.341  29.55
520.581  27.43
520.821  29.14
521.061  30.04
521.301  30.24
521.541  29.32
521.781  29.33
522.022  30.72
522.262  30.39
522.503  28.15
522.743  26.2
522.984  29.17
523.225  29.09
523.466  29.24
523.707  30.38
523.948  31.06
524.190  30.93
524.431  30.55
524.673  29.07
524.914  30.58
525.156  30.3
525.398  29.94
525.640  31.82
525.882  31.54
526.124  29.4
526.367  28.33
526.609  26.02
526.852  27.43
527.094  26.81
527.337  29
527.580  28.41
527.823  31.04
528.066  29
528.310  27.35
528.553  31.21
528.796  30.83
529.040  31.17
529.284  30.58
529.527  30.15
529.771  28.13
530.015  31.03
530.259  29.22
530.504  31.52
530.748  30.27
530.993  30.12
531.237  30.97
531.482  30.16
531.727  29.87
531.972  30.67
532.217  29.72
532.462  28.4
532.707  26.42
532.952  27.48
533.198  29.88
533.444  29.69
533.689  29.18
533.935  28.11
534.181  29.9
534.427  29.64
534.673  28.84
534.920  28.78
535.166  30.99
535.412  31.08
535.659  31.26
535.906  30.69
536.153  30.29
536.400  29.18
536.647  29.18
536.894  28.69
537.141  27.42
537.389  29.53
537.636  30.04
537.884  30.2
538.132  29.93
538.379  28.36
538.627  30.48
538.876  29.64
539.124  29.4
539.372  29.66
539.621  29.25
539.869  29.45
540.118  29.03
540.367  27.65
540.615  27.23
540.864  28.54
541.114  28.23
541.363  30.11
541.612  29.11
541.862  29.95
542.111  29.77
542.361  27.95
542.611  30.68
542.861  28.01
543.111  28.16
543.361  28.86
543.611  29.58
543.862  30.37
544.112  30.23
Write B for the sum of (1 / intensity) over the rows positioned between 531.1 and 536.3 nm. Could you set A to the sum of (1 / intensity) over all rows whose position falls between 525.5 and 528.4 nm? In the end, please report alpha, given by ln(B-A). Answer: -1.2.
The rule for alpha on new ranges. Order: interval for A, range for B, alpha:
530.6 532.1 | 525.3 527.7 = -1.9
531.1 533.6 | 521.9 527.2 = -0.9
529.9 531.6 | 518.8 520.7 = -3.1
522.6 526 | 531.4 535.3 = -2.5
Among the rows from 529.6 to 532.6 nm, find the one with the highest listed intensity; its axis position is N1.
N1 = 530.504 nm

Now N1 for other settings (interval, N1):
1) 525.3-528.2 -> 525.640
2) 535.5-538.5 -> 535.659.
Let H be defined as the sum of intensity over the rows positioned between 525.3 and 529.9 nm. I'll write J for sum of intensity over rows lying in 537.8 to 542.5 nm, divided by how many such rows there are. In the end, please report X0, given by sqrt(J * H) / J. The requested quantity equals 4.375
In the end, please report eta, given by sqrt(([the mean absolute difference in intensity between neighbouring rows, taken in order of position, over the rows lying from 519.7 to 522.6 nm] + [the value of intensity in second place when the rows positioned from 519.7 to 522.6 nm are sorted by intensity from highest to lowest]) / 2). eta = 3.96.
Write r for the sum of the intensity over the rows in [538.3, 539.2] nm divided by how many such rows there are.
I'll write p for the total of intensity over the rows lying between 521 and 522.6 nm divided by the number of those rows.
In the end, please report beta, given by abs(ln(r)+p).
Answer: 33.1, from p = 29.7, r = 29.5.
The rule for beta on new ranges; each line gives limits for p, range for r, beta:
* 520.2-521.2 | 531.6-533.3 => 32.4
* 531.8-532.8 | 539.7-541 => 32.1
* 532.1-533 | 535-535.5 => 31.4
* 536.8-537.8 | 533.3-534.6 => 32.3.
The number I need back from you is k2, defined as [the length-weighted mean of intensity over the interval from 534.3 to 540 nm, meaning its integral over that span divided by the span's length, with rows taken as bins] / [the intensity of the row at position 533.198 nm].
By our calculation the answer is 0.992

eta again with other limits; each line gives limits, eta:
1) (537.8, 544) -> 3.97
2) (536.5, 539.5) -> 3.94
